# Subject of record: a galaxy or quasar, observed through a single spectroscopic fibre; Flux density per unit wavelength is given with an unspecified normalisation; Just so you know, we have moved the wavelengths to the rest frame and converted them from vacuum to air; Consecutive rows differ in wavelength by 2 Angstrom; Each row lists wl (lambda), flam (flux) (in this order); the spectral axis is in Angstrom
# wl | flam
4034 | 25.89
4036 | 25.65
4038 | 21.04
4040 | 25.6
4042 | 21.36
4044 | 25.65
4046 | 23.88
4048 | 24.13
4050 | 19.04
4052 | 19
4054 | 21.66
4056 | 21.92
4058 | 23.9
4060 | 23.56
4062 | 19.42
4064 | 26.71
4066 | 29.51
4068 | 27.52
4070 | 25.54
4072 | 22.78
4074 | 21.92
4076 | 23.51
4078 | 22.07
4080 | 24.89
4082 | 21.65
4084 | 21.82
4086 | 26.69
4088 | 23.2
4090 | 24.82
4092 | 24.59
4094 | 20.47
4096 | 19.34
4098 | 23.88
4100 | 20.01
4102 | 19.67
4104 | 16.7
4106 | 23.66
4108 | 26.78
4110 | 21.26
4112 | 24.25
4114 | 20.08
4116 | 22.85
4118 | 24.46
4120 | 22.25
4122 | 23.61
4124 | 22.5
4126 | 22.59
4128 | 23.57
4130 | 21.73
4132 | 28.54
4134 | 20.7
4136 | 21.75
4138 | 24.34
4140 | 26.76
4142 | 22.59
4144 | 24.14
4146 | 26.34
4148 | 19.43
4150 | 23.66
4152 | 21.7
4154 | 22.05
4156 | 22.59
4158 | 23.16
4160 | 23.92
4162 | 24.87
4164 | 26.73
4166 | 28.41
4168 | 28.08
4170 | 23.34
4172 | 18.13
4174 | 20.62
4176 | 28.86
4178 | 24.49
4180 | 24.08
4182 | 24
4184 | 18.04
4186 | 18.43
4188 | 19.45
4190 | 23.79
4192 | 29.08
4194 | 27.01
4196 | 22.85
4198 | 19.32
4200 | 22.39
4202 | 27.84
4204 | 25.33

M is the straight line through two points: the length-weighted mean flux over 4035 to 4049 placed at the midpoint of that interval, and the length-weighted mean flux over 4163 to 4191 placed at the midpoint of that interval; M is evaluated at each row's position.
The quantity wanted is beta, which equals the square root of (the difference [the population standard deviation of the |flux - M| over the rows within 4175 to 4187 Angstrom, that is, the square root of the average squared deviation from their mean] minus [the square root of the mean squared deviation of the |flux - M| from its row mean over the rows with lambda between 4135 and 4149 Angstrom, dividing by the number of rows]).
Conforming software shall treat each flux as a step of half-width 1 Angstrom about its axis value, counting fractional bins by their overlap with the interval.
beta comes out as 0.97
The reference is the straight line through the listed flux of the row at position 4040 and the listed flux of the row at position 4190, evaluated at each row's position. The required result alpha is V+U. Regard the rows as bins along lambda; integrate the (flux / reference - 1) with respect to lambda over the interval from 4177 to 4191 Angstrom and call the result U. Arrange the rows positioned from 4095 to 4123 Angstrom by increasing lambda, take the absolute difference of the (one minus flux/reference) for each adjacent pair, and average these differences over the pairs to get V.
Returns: -1.1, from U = -1.2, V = 0.132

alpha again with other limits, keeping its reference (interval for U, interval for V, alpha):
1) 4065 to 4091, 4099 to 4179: -0.8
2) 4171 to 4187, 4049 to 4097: -1.1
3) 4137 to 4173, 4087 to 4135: -0.3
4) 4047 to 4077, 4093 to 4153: -2.2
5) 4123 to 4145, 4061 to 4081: -0.7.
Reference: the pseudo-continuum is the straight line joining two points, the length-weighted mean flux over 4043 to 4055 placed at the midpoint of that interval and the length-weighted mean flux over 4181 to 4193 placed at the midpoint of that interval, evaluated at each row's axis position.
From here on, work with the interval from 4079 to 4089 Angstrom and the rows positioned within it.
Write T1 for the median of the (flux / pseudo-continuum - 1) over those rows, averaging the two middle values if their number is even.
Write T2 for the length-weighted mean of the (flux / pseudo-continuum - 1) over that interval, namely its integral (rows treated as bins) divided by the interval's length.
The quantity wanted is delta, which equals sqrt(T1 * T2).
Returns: 0.05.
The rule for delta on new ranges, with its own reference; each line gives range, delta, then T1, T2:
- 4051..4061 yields 0.01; -0.01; -0.010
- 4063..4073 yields 0.20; 0.20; 0.189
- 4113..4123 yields 0.03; 0.03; 0.021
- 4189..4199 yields 0.09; 0.08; 0.103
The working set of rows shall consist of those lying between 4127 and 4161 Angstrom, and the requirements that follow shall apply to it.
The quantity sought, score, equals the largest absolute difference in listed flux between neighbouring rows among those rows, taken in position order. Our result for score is 7.8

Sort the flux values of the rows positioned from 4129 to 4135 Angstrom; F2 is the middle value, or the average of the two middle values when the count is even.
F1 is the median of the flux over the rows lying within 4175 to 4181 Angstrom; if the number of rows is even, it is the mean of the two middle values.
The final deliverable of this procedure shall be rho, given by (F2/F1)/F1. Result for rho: 0.036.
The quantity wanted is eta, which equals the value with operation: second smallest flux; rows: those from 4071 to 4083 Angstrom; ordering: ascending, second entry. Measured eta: 21.92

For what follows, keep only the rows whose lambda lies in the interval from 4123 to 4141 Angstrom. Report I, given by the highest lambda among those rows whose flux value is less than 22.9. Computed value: 4136 Angstrom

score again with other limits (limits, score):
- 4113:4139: 7.8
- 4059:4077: 7.3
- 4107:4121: 5.5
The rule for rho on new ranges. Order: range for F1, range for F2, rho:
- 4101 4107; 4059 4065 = 0.061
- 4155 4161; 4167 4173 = 0.044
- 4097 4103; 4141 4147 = 0.060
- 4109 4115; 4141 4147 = 0.053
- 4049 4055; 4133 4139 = 0.060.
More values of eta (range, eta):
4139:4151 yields 22.59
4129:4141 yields 21.73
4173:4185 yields 20.62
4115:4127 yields 22.5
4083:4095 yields 21.82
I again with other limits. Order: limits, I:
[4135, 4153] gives 4152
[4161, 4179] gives 4174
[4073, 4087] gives 4084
